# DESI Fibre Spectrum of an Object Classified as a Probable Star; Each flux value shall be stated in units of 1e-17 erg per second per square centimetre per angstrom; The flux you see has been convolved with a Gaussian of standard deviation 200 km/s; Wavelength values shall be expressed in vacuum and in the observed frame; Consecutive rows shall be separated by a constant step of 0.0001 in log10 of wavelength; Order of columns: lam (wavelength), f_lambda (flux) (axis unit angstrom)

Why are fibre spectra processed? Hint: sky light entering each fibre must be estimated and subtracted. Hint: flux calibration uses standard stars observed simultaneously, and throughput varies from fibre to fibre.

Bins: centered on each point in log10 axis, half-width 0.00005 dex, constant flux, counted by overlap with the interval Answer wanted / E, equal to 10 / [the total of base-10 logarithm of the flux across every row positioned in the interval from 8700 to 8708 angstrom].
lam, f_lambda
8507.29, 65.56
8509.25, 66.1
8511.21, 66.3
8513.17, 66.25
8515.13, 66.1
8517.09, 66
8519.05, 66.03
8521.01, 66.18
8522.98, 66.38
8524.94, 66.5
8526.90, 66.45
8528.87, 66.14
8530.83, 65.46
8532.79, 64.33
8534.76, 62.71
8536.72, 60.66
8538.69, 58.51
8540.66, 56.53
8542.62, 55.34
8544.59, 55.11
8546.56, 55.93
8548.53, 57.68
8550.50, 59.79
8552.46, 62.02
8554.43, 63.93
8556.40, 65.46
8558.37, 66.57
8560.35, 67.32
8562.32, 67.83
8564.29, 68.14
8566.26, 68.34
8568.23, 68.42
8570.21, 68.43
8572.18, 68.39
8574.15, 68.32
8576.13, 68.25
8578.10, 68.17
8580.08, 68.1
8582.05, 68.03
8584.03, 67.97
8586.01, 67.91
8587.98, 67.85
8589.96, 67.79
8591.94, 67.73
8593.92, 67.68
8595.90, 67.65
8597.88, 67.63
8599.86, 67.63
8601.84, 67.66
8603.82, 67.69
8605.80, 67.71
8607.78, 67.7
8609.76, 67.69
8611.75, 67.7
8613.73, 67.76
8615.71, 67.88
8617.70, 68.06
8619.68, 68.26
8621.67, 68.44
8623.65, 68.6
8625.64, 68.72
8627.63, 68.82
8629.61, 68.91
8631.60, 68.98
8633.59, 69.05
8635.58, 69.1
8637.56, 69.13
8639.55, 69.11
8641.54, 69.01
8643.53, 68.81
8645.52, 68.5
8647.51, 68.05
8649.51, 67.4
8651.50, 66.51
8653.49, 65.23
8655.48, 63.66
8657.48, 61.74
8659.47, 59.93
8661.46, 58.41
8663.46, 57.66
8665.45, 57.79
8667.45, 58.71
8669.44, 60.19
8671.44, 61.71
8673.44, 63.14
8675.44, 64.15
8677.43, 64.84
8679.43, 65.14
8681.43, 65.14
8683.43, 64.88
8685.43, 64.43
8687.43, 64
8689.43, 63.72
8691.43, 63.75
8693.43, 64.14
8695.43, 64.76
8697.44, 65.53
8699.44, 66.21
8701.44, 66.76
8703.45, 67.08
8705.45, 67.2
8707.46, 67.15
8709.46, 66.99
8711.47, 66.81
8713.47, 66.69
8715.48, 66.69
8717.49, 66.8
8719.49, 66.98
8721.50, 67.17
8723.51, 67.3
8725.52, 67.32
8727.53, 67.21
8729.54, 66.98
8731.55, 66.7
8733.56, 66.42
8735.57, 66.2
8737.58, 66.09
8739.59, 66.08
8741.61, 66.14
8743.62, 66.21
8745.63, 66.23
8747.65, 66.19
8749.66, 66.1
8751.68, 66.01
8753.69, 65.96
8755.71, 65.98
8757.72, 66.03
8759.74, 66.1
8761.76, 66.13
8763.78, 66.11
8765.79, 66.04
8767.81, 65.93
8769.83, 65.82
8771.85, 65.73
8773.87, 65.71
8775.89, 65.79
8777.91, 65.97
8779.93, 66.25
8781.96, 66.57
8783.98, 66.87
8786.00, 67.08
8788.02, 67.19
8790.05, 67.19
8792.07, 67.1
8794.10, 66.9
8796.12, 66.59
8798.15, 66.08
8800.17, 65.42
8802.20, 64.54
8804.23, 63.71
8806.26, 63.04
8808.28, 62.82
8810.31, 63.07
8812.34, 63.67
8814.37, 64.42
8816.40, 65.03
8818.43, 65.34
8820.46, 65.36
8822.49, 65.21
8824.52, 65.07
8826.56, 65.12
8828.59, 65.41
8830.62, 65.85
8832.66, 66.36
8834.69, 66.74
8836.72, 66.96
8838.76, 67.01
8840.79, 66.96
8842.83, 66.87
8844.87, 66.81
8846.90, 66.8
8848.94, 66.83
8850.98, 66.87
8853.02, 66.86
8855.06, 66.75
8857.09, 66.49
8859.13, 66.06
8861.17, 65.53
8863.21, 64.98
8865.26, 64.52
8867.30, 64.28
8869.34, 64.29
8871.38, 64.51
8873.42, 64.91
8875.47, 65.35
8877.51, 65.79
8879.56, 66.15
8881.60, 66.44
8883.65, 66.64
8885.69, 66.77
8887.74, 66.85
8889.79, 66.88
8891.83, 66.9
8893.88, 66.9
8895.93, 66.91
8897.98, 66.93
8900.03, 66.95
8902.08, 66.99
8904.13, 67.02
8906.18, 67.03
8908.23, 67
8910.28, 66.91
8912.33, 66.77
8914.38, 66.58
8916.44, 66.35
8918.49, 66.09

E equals 1.369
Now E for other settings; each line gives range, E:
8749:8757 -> 1.374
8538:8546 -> 1.428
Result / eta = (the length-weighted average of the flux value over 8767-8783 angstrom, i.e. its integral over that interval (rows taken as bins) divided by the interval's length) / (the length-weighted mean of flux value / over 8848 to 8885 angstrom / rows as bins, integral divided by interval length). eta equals 1.00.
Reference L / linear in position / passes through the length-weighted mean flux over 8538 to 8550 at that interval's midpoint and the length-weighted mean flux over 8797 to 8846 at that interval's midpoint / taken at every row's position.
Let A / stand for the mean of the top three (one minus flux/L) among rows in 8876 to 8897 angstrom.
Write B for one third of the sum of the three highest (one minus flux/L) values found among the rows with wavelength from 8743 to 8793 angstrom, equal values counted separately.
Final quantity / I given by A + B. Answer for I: -0.02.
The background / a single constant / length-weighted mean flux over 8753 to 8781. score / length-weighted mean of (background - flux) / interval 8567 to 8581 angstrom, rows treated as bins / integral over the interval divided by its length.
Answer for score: -2.3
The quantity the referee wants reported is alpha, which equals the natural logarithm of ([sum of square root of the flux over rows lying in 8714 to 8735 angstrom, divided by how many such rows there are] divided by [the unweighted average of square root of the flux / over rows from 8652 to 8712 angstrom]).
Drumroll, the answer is 0.025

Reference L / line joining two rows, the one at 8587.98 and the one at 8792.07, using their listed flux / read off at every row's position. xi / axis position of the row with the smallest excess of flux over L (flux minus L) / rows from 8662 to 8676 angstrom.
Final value 8663.46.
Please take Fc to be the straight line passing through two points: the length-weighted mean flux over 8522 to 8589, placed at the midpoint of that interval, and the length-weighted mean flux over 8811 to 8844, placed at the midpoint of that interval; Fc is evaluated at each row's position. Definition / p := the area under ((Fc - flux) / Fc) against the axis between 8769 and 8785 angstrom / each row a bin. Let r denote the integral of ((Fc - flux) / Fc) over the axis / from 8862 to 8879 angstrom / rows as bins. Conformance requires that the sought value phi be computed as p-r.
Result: -0.40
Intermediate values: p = -0.15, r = 0.3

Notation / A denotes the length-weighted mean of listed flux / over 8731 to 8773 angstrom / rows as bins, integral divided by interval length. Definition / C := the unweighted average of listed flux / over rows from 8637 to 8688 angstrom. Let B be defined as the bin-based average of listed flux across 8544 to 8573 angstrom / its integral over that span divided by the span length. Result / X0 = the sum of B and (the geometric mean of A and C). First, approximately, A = 66.1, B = 64.3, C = 64.1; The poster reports 129.4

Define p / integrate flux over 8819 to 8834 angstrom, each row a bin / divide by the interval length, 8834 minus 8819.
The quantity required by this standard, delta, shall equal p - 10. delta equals 55.5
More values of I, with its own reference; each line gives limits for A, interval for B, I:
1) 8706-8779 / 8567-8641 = -0.18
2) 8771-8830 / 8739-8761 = -0.01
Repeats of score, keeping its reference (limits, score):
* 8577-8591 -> -2.0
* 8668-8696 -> 2.2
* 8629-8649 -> -2.9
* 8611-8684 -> 0.3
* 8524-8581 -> 1.9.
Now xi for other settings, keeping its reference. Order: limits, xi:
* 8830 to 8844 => 8830.62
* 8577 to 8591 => 8589.96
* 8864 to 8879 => 8867.30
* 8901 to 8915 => 8914.38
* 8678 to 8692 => 8689.43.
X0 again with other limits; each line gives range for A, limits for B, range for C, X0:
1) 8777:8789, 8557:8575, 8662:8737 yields 133.7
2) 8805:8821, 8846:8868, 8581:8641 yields 132.1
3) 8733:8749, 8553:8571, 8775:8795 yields 133.4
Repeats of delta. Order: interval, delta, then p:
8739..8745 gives 56.1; 66.1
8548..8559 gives 52.7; 62.7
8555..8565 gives 56.9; 66.9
